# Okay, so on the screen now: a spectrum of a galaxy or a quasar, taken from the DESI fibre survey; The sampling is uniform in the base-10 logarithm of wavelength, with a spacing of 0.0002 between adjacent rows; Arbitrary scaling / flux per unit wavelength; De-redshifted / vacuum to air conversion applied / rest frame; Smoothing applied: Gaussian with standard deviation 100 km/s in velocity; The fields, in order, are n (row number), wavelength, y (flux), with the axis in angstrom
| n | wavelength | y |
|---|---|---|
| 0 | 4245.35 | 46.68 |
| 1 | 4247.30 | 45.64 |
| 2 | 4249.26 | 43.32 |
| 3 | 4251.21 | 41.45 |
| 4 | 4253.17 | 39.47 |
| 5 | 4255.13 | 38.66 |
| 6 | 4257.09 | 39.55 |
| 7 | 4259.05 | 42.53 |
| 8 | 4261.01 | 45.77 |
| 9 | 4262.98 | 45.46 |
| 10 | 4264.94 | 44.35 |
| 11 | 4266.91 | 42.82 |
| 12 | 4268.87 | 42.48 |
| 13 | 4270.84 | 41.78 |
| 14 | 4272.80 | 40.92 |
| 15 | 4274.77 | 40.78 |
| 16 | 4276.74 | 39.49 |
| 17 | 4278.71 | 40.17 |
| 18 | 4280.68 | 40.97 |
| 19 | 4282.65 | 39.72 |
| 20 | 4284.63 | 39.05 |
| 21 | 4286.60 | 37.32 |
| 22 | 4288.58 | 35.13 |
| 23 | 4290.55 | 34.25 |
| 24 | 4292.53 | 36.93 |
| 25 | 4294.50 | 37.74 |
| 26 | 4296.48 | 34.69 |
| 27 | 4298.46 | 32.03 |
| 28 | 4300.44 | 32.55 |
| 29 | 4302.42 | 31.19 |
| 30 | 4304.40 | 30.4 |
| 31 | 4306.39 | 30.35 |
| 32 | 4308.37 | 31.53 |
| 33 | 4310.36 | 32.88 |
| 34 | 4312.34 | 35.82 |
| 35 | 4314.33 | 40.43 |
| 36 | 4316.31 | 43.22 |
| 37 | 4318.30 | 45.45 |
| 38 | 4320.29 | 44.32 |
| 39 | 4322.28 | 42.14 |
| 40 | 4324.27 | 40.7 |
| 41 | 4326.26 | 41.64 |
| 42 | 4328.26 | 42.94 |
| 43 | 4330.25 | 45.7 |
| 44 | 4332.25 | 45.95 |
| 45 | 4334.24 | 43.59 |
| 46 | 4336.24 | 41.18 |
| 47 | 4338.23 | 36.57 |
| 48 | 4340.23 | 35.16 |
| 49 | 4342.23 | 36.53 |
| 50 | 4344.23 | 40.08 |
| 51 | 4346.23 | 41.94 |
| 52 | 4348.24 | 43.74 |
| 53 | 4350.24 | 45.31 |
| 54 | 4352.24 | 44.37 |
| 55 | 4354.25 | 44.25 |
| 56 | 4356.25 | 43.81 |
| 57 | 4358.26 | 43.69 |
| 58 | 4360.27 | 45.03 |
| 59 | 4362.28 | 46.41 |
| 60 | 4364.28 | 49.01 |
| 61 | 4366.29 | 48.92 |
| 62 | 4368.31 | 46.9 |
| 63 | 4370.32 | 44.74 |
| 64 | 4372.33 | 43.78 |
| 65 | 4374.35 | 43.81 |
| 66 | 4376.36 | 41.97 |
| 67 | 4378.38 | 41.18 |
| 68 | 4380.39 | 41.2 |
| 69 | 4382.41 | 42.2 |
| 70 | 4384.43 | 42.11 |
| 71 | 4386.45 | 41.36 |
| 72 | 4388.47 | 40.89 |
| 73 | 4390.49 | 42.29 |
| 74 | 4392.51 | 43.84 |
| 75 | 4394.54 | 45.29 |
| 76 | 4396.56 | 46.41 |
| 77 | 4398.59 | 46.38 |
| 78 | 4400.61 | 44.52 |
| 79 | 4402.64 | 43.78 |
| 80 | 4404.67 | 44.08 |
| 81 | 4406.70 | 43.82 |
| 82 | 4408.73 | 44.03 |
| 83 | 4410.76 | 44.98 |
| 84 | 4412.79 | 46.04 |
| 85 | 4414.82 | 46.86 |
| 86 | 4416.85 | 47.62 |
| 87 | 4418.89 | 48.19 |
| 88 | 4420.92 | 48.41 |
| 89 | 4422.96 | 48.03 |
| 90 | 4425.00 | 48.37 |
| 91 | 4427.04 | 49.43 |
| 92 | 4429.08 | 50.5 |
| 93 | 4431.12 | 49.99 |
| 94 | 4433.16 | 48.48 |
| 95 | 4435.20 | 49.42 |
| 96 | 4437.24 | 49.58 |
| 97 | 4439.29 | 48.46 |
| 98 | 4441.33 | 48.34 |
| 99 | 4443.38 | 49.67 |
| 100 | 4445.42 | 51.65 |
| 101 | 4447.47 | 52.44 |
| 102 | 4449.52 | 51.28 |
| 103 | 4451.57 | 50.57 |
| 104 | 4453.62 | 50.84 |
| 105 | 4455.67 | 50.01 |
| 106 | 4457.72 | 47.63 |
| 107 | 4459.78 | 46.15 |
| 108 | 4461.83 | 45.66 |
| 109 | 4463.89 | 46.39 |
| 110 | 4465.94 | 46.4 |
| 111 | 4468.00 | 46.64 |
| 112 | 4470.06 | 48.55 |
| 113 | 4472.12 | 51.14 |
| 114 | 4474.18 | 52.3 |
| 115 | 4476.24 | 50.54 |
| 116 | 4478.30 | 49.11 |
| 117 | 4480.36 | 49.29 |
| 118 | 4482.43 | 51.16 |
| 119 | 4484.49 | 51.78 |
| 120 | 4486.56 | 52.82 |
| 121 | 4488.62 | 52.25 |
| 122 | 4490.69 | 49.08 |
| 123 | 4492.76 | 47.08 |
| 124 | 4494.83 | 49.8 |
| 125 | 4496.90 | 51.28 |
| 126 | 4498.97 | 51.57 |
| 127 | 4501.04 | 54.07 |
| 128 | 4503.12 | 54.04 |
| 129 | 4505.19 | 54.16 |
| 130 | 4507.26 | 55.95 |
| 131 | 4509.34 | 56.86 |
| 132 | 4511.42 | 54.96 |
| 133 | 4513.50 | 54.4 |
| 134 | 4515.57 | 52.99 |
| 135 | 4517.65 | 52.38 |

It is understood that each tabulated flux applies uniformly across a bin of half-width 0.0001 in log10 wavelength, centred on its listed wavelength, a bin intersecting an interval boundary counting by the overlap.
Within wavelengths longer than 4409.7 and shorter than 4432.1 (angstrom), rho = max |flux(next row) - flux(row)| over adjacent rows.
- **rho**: 1.1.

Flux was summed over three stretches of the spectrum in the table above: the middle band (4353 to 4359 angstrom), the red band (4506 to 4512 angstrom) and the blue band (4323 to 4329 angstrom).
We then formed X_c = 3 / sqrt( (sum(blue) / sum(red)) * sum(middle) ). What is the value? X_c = 0.30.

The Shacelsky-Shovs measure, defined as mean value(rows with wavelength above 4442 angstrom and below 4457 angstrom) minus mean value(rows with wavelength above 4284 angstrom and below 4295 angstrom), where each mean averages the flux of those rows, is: 14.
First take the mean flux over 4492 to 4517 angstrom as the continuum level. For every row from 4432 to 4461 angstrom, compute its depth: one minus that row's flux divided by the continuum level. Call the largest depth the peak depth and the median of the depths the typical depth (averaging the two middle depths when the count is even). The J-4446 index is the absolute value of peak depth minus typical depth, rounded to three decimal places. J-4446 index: 0.065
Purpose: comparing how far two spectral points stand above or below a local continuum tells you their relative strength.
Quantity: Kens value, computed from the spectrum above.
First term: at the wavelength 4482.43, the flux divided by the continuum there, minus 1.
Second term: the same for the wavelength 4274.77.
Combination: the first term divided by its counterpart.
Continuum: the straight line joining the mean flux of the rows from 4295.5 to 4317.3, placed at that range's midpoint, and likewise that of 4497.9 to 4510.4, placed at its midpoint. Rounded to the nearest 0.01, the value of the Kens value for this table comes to -0.06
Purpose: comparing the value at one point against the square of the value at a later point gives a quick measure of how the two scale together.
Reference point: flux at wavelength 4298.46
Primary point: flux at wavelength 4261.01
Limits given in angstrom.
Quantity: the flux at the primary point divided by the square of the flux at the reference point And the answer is 0.045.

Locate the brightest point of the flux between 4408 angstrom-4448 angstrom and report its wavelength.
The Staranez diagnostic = 4447.47 angstrom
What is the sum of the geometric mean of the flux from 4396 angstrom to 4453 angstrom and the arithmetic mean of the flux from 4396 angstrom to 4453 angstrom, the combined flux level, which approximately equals 96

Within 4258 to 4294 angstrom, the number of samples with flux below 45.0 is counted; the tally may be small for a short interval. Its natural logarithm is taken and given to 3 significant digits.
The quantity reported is 2.77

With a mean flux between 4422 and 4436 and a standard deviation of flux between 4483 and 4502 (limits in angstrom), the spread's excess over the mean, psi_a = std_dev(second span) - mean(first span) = -47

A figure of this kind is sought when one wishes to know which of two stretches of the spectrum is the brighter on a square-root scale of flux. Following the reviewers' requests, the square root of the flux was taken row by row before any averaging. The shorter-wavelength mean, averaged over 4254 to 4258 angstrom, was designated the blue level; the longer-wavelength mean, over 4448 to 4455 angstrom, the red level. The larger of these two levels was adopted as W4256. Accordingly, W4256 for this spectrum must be 7.1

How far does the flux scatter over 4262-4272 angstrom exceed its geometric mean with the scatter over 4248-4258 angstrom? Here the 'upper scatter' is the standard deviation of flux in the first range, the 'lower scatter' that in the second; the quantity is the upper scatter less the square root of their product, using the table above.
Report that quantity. -0.2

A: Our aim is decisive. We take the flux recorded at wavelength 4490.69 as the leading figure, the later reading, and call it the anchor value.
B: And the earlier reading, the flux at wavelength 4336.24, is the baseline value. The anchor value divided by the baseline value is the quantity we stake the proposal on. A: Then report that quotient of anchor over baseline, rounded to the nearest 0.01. 1.19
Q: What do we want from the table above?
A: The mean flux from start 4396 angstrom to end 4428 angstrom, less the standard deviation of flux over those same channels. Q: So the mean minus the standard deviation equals 44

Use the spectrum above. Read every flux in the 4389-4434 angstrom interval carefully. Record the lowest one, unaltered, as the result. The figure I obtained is 42.29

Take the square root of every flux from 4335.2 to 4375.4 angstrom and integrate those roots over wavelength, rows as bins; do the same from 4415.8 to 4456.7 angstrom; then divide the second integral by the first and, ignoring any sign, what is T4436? 1.09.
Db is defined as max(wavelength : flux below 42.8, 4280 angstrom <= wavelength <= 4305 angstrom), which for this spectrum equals 4304.40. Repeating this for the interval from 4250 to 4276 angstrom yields 4274.77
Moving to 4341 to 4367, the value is 4346.23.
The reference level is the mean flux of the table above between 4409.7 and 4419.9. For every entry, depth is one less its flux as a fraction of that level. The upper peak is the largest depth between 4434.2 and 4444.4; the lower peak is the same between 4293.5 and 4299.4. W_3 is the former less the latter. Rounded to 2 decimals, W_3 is -0.35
